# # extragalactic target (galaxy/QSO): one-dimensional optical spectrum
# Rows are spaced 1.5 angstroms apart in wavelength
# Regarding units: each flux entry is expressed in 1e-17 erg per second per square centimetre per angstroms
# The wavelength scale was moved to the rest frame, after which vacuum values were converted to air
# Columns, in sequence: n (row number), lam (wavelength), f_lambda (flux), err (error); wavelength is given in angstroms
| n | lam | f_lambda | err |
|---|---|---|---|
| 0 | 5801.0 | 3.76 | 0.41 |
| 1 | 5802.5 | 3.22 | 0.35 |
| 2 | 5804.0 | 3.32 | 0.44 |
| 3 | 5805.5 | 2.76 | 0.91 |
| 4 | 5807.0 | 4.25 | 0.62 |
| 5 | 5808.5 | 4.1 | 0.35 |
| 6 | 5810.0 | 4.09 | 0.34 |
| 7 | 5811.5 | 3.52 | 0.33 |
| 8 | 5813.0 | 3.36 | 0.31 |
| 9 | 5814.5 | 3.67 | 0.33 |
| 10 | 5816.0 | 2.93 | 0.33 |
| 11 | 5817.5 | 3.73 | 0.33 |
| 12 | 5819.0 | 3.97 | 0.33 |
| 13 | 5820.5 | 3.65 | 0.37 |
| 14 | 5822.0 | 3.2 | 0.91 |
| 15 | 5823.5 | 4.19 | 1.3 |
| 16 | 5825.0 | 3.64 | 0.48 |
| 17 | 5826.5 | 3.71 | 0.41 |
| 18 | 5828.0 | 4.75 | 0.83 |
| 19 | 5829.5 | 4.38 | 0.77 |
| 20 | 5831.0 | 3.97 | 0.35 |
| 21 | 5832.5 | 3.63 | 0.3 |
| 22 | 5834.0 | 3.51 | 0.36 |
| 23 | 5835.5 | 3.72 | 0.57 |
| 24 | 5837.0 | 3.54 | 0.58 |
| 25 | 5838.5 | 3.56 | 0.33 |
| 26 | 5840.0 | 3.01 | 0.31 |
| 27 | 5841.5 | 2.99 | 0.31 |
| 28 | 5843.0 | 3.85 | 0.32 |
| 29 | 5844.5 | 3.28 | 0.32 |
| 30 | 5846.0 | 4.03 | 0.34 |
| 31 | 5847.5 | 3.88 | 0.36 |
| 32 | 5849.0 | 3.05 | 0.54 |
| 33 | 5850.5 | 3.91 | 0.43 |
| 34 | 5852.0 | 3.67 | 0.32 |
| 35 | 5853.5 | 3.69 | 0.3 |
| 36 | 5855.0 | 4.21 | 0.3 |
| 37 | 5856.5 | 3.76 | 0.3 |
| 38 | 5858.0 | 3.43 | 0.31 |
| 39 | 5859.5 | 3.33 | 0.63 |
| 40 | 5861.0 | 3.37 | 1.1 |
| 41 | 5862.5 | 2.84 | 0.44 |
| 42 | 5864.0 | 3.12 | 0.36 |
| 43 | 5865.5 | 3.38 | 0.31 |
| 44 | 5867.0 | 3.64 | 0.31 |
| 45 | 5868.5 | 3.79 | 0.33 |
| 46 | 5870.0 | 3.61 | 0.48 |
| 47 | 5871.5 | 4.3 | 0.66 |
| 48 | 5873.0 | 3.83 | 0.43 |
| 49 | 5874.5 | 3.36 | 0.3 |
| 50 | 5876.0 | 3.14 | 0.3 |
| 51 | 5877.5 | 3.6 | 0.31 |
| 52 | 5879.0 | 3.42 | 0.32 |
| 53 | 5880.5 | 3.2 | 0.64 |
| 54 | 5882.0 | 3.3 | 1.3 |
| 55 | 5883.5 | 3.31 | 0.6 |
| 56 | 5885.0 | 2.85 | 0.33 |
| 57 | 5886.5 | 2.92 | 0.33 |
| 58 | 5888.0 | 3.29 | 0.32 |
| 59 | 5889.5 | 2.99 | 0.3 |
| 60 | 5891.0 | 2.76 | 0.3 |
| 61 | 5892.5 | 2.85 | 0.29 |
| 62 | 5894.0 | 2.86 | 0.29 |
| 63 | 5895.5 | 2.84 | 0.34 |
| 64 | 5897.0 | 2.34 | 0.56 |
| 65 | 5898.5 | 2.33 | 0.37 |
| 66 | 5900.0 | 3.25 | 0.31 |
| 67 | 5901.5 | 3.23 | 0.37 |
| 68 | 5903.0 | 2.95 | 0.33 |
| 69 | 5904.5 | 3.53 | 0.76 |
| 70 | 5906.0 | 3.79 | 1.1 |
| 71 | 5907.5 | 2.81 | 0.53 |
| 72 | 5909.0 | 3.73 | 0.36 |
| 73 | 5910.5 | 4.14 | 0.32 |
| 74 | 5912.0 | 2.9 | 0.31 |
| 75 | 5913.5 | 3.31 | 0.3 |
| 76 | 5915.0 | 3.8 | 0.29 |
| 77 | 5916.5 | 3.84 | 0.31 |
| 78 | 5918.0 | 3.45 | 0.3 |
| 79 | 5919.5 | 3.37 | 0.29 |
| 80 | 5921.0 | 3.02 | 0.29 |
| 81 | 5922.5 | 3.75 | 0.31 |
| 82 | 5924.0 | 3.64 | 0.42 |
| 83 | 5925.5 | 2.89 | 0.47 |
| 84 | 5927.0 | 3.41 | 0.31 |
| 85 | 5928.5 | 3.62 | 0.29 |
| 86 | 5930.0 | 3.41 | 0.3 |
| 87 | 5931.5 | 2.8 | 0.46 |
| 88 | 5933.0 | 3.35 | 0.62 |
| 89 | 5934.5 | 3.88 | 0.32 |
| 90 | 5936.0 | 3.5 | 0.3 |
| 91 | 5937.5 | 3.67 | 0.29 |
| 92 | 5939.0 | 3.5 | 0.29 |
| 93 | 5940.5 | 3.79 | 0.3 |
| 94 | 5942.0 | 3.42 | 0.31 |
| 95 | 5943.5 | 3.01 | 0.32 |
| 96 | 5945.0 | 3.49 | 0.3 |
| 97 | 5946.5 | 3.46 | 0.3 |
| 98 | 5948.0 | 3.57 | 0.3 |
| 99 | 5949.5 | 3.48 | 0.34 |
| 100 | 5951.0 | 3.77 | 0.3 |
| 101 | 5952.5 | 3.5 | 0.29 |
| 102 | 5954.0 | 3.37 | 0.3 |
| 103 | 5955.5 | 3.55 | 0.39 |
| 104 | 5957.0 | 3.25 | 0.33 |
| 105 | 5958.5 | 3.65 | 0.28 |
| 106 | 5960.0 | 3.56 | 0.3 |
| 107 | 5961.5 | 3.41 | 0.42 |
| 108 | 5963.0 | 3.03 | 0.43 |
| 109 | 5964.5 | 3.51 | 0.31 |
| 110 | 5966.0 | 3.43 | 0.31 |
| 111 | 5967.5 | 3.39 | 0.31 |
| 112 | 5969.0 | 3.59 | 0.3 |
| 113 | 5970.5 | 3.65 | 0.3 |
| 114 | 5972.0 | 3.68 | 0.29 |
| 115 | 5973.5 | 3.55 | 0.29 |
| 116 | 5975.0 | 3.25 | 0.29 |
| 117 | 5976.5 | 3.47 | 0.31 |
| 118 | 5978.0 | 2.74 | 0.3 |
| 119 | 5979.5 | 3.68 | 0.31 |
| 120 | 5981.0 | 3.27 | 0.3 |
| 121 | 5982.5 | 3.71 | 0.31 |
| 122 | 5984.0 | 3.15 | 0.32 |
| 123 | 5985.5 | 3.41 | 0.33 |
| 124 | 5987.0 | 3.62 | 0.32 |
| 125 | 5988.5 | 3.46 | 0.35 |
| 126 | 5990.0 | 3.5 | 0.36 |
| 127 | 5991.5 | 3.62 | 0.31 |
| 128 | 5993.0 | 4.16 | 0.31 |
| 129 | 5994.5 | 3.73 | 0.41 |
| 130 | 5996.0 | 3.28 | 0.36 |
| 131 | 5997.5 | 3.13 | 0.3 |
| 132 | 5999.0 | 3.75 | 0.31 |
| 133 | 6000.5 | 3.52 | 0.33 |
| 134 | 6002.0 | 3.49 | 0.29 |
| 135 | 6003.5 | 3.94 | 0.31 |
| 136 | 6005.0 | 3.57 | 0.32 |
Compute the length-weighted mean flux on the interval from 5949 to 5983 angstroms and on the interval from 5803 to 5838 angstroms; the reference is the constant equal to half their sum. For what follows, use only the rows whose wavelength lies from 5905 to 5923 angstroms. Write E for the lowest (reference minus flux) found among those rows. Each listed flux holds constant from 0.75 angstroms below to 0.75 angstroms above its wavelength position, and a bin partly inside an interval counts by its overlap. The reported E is -0.55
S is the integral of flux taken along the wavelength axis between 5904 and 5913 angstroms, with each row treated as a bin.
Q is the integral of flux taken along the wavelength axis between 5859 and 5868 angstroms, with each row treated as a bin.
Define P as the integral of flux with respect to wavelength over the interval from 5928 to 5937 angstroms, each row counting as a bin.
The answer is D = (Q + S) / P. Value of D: 1.97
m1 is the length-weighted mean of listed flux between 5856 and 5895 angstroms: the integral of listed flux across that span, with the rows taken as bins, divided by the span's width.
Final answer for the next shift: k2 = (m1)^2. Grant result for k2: 11.0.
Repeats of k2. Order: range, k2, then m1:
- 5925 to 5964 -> 11.8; 3.44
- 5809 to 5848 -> 13.6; 3.68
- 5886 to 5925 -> 10.4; 3.22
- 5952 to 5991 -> 11.8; 3.44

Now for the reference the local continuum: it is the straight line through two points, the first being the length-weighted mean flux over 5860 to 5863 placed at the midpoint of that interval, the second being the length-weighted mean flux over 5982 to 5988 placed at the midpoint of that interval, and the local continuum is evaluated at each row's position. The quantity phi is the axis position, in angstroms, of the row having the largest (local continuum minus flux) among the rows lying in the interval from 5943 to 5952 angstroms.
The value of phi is 5943.5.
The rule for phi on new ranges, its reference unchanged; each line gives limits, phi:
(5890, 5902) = 5898.5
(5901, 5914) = 5907.5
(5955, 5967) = 5963.0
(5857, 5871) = 5862.5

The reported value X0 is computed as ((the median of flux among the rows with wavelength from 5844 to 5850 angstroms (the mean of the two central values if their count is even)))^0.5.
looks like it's 1.89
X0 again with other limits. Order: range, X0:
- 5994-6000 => 1.87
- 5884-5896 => 1.69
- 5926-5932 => 1.85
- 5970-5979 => 1.87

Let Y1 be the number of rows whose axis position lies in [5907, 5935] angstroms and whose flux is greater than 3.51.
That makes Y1 8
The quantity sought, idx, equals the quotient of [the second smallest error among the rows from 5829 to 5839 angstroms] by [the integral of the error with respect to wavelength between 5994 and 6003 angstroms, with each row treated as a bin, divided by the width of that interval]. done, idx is 1.00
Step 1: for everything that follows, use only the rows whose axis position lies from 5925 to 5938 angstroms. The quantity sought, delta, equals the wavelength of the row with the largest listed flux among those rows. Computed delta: 5934.5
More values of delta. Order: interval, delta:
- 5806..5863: 5828.0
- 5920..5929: 5922.5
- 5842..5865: 5855.0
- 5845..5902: 5871.5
